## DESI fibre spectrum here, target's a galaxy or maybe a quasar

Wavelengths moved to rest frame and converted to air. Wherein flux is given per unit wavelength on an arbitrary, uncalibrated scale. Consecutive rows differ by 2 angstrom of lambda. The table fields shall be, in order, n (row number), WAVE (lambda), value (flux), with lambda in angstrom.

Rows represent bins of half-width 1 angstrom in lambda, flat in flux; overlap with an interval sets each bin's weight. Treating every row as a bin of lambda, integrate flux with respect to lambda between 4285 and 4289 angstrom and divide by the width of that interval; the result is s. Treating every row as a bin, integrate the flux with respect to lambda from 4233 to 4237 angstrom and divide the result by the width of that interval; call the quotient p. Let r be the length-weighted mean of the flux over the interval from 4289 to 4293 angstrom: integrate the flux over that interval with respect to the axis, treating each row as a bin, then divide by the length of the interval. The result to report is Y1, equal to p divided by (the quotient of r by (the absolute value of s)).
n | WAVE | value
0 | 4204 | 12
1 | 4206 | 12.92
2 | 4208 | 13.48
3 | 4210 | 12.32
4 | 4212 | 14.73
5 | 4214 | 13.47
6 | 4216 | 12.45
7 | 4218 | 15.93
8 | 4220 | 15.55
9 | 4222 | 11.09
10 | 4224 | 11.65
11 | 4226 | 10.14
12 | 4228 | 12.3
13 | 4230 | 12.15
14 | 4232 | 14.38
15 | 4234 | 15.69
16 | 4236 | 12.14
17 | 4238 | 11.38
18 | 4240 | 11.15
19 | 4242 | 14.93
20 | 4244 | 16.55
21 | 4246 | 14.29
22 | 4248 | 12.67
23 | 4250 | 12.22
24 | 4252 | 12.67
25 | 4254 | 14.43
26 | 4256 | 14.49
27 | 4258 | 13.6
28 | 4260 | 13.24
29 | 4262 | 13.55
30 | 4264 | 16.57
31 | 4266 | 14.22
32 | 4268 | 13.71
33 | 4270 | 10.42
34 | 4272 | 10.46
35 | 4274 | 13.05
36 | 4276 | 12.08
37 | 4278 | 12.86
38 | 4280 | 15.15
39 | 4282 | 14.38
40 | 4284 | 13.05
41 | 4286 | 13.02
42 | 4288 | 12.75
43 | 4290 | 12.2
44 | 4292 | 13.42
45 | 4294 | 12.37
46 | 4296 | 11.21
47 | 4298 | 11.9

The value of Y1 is 14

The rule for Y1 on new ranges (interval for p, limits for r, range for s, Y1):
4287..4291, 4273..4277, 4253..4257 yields 14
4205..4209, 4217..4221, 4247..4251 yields 10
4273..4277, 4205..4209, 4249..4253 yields 12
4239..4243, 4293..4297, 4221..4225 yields 13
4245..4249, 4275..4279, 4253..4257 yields 16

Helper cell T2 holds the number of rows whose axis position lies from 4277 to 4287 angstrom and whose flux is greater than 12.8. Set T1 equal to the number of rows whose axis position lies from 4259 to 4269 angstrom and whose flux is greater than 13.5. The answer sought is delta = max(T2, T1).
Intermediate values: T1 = 4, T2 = 5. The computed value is 5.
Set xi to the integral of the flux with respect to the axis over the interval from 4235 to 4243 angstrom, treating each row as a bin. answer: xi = 99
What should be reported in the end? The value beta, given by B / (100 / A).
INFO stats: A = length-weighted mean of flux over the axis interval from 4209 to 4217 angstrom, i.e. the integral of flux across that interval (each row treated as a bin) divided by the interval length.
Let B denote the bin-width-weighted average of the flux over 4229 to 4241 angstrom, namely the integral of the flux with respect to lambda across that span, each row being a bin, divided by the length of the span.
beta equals 1.70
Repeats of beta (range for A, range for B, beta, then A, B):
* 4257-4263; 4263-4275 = 1.76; 13.5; 13.1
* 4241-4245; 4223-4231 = 1.82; 15.7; 11.6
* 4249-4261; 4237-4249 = 1.81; 13.4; 13.5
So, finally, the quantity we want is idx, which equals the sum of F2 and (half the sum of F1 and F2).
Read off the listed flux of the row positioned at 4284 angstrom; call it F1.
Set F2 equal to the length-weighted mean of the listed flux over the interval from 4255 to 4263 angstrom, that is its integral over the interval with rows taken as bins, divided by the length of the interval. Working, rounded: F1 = 13.05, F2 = 13.7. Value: 27.1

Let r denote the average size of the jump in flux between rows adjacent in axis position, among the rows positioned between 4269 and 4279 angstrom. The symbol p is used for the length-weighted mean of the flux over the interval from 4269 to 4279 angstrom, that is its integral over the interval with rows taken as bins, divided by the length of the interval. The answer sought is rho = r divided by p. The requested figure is 0.093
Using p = 11.77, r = 1.1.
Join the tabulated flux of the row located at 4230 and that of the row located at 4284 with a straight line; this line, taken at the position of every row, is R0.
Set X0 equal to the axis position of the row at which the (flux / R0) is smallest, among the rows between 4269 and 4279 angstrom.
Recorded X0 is 4270 angstrom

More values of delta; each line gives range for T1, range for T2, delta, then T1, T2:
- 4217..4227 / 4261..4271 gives 4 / 2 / 4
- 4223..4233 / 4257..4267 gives 5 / 1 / 5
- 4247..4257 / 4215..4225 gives 2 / 2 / 2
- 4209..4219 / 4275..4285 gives 4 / 2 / 4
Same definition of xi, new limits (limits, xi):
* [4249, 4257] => 108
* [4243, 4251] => 111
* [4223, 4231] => 92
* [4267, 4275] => 95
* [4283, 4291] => 102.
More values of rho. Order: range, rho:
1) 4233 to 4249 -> 0.145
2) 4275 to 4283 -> 0.094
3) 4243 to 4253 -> 0.087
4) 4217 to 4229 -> 0.142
